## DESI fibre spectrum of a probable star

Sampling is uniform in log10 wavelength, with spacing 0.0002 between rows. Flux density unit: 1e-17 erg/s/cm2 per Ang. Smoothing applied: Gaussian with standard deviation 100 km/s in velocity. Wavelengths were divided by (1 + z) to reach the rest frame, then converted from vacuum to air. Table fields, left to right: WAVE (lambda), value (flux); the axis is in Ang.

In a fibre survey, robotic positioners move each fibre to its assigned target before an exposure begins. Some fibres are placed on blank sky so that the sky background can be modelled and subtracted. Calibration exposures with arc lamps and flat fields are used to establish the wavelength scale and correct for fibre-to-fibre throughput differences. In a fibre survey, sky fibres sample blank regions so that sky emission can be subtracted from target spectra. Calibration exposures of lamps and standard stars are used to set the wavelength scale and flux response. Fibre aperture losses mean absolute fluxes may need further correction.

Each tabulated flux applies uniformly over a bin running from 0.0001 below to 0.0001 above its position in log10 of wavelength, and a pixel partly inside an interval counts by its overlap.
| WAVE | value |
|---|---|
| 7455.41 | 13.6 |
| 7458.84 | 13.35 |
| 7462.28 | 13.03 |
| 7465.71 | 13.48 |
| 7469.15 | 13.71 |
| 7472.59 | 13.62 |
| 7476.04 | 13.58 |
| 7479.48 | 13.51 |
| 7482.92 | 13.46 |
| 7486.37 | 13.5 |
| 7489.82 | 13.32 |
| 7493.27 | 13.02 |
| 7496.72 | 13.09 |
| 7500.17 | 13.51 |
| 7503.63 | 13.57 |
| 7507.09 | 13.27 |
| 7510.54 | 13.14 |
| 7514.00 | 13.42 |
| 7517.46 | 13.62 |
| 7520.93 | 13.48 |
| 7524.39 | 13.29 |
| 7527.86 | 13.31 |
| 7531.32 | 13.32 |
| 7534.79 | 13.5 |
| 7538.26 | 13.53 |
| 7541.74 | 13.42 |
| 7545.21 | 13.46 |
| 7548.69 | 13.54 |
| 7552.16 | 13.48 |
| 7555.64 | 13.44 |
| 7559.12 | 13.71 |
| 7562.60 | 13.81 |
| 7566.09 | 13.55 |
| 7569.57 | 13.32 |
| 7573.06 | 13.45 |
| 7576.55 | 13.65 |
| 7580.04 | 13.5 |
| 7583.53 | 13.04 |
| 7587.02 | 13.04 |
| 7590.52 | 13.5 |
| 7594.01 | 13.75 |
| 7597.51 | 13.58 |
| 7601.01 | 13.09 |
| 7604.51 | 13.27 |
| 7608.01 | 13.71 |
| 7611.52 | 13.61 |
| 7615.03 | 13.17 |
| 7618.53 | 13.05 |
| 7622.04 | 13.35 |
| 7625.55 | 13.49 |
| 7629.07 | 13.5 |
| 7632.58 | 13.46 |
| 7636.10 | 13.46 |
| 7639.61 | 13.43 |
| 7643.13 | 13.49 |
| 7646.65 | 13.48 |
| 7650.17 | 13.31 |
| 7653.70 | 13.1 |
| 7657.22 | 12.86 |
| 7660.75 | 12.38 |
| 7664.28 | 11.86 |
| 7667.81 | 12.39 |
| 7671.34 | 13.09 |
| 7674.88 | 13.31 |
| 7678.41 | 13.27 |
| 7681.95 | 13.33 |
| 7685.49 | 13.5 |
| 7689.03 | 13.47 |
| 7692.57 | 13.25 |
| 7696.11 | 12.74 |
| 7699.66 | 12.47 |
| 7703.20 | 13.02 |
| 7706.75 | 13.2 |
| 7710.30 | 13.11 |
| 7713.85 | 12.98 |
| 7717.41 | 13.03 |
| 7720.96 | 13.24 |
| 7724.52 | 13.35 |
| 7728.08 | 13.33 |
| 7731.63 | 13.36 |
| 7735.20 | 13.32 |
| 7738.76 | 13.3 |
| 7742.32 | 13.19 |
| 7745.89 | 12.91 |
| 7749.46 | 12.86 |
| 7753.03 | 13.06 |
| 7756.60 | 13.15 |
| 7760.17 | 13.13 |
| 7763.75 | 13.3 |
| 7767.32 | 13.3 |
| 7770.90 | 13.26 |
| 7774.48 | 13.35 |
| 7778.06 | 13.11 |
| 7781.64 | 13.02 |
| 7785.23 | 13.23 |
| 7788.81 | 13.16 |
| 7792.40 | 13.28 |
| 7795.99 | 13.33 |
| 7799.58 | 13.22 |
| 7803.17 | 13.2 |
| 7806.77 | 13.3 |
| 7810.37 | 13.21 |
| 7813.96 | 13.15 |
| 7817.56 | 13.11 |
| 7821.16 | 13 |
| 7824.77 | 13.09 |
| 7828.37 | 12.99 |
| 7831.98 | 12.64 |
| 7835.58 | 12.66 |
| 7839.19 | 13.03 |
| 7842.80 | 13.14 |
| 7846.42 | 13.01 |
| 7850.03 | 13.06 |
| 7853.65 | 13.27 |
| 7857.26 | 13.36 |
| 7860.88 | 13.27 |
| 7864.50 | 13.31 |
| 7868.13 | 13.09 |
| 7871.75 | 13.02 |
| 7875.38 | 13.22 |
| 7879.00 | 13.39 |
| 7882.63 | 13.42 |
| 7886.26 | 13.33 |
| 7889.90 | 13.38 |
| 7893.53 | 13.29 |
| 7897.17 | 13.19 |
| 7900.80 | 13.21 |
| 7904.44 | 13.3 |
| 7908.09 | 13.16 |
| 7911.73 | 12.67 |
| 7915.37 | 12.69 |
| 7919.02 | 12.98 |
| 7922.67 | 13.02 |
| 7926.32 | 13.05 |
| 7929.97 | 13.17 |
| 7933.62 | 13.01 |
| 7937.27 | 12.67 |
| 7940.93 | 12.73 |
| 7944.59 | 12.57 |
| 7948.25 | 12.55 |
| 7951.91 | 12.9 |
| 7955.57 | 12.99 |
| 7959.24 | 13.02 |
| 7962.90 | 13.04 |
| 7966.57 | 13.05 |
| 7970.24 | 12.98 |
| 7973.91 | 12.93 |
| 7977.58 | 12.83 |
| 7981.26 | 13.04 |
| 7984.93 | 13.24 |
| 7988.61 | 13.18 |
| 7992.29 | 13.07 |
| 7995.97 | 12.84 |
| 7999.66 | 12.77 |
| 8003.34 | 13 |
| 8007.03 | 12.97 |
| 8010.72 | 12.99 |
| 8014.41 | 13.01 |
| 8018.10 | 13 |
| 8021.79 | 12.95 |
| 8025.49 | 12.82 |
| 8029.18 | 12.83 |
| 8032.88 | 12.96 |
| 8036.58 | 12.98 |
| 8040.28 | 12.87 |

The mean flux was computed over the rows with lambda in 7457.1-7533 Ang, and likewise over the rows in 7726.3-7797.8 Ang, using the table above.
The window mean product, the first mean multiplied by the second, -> 177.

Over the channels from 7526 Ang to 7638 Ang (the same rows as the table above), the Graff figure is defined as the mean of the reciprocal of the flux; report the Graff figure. 0.0744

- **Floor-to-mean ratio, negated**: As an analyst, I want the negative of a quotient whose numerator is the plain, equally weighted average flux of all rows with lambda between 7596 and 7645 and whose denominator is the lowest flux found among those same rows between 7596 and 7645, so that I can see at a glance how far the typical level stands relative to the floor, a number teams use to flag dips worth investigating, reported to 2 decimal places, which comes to -1.03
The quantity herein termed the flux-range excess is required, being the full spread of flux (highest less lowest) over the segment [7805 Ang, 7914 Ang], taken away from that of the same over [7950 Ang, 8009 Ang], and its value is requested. -0.3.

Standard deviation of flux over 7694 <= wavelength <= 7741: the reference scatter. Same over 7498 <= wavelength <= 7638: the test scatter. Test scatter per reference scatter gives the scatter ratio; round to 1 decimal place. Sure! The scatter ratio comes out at 0.7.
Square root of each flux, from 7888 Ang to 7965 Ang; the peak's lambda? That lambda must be 7889.90 Ang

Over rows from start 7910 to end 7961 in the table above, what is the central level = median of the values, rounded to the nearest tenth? 12.9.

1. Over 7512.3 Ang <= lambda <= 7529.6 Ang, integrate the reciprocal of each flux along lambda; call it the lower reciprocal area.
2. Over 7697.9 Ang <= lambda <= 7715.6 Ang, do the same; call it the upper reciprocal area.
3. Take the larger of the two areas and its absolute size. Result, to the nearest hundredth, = 1.37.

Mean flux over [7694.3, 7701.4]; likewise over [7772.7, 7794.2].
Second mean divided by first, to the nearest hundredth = 1.05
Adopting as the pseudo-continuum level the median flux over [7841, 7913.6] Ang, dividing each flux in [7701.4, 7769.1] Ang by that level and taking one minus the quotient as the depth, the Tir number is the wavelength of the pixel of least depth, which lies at 7731.63 Ang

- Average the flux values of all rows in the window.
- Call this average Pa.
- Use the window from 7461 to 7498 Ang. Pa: 13.4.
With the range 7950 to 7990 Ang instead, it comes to 13.0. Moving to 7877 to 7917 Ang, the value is 13.2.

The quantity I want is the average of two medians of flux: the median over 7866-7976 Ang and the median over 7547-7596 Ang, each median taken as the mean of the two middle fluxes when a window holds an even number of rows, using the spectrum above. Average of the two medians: 13.3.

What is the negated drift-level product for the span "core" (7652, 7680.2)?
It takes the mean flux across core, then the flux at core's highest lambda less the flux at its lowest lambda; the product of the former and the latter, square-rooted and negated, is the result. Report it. -1.5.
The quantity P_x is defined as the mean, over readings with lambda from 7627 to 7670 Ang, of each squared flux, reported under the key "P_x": 171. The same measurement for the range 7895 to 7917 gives 170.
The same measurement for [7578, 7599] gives 180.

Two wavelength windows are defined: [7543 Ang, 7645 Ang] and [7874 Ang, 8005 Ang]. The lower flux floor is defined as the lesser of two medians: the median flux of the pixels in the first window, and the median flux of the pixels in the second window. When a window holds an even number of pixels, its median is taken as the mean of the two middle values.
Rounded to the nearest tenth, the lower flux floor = 13.0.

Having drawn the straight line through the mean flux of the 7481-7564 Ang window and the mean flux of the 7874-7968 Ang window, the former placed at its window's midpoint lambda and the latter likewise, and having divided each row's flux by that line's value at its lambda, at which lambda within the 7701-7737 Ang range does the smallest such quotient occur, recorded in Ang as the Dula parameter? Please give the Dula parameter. 7713.85 Ang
